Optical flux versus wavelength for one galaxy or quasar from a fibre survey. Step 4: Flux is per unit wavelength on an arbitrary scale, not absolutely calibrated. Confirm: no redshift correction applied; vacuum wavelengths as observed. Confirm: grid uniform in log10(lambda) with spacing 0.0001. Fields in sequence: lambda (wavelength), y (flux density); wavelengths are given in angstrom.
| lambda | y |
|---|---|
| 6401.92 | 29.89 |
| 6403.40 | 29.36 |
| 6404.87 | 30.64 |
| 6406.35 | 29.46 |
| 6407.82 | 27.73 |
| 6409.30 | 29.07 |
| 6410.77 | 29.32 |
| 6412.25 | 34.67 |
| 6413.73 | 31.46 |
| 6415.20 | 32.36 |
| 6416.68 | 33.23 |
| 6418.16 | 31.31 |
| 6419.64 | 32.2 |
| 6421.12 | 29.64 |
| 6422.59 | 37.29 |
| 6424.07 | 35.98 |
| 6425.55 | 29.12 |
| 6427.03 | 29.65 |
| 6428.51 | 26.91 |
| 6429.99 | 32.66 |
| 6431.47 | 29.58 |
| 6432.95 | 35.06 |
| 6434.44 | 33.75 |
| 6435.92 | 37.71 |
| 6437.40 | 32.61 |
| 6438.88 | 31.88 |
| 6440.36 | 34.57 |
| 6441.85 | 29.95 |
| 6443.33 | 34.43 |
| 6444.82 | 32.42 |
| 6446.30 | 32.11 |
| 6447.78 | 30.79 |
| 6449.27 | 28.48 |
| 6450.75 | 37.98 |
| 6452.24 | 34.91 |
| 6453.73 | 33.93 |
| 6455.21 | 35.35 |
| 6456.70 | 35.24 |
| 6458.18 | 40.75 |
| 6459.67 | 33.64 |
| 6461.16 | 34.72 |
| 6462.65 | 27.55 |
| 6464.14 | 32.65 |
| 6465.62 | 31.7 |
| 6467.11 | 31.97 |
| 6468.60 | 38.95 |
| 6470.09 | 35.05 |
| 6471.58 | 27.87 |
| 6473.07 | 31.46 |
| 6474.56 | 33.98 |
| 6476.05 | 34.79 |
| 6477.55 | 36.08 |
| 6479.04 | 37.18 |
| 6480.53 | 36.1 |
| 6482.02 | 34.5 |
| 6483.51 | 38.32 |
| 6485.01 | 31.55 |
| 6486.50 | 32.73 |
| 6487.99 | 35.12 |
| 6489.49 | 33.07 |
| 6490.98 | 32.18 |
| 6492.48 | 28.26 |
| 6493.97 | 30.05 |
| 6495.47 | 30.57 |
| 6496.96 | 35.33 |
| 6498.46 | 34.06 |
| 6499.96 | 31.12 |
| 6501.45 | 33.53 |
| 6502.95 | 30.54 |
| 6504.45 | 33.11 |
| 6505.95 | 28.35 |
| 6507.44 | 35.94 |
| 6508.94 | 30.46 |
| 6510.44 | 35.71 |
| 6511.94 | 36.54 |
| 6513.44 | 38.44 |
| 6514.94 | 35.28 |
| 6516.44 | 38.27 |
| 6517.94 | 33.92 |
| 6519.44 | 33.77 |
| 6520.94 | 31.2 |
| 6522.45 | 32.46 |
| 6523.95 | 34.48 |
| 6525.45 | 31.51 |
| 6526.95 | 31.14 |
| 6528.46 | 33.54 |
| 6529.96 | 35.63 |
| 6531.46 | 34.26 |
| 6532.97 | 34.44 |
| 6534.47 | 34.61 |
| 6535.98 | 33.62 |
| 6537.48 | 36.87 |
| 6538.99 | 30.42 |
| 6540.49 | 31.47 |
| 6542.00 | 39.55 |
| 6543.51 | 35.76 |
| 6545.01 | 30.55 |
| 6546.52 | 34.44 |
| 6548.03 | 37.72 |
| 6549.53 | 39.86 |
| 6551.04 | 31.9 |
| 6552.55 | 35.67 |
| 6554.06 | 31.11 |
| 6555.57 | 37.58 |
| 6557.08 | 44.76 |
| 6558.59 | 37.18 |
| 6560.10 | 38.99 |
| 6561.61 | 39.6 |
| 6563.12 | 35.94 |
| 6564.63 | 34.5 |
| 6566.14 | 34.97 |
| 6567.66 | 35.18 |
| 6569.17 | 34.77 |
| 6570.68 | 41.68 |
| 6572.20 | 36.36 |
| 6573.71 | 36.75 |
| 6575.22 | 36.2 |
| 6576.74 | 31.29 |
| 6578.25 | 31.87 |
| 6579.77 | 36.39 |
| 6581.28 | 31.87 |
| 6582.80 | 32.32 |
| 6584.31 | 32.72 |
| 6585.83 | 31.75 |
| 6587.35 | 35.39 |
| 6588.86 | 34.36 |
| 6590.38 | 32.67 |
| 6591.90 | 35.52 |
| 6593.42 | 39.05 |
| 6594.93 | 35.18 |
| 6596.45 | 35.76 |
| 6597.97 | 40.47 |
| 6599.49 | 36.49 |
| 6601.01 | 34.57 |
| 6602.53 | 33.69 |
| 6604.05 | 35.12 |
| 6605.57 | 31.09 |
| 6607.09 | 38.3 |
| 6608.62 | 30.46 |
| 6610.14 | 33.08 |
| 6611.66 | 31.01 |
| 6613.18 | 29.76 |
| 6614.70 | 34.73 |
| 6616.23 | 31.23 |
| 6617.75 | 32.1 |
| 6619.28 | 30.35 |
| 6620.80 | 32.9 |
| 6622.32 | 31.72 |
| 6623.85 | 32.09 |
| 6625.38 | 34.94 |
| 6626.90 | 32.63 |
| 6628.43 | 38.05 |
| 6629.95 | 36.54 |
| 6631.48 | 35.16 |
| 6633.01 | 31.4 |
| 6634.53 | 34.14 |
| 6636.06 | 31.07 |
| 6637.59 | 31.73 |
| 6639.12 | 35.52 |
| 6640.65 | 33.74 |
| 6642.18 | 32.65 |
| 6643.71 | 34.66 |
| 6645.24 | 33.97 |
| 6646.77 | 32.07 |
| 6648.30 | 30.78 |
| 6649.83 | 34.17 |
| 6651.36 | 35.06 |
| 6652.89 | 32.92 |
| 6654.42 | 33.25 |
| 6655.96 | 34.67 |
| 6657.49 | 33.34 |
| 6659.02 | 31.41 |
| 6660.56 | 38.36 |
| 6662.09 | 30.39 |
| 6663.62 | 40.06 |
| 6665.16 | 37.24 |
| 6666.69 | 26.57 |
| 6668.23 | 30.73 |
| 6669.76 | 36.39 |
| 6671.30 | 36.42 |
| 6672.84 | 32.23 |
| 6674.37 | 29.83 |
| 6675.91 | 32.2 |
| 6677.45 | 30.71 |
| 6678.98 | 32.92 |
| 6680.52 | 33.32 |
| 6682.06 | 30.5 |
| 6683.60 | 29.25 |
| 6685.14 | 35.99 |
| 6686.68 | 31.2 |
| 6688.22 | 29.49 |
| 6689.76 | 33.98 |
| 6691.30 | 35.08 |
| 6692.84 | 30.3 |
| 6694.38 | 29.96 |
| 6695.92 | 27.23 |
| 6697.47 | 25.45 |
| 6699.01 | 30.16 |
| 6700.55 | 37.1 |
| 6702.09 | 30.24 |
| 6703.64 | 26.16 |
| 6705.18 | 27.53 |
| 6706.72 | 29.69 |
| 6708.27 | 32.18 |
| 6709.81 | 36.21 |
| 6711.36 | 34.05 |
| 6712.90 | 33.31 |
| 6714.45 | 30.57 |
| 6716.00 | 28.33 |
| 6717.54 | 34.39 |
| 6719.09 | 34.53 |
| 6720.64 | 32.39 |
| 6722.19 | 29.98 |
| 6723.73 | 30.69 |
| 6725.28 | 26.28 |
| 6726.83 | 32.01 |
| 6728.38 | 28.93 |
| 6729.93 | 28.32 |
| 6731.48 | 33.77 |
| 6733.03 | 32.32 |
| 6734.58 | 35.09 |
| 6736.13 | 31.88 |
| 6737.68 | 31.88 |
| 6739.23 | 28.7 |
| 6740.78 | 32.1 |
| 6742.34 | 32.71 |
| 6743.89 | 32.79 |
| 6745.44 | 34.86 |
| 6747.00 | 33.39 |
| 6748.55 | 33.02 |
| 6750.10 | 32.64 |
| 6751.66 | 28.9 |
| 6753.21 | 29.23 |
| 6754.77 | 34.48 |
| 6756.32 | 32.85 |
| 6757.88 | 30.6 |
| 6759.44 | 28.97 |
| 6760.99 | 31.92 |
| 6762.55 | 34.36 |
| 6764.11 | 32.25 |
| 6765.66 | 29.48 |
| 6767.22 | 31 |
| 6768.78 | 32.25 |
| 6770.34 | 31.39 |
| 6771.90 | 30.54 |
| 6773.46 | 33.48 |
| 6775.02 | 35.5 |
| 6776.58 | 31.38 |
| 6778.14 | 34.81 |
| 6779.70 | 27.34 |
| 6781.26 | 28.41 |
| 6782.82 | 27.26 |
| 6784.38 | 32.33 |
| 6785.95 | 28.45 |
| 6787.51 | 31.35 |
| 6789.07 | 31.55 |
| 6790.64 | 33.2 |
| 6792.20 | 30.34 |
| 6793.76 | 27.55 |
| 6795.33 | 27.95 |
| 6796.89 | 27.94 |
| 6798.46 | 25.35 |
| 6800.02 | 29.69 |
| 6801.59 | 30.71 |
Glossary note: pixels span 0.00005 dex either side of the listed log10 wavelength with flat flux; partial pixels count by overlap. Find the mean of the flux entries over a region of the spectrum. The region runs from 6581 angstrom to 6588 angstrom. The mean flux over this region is 32.8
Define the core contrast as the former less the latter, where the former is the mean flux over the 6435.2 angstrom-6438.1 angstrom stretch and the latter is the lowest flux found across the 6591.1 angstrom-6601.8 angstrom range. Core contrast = 0.6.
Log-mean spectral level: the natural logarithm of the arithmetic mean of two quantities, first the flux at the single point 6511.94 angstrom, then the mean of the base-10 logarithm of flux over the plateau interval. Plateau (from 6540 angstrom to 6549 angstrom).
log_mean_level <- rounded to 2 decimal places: 2.95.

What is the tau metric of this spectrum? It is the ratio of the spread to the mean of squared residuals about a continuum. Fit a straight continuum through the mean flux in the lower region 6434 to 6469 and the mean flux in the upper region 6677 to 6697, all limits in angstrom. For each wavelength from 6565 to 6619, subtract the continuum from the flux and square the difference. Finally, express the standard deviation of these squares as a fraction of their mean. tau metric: 1.6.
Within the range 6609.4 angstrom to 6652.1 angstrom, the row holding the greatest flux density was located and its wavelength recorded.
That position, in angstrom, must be 6628.43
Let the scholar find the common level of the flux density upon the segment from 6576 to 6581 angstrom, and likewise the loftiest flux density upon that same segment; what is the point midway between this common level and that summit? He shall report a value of 35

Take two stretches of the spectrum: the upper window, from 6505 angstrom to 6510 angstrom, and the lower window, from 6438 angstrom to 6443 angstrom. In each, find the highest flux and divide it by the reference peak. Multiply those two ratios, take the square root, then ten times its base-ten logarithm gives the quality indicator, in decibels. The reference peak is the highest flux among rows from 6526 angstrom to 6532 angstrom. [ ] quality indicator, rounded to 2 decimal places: -0.05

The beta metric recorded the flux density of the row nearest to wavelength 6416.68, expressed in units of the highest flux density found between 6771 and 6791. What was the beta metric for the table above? 0.94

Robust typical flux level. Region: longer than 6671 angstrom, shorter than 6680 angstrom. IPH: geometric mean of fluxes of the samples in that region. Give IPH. 32.3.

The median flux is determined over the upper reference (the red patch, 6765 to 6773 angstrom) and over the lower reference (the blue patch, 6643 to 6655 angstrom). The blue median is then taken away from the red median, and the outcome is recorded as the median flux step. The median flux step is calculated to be -2.6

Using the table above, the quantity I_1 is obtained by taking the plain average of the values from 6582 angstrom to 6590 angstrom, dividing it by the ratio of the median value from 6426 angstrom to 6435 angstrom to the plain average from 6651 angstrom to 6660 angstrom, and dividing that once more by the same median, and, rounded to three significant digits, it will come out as 1.15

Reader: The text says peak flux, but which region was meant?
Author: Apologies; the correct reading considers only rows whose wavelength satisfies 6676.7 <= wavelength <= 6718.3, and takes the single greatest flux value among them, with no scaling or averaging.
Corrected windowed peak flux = 37.1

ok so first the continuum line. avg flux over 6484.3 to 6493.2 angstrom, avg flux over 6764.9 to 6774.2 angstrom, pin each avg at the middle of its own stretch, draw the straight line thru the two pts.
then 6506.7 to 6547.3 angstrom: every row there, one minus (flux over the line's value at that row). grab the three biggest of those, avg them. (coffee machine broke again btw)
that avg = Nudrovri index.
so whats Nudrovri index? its 0.049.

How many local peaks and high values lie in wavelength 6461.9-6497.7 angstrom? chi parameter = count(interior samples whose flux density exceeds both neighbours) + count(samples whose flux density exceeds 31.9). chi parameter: 21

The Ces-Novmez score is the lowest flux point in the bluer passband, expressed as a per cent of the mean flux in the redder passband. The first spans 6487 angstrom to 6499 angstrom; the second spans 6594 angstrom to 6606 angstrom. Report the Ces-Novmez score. 80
